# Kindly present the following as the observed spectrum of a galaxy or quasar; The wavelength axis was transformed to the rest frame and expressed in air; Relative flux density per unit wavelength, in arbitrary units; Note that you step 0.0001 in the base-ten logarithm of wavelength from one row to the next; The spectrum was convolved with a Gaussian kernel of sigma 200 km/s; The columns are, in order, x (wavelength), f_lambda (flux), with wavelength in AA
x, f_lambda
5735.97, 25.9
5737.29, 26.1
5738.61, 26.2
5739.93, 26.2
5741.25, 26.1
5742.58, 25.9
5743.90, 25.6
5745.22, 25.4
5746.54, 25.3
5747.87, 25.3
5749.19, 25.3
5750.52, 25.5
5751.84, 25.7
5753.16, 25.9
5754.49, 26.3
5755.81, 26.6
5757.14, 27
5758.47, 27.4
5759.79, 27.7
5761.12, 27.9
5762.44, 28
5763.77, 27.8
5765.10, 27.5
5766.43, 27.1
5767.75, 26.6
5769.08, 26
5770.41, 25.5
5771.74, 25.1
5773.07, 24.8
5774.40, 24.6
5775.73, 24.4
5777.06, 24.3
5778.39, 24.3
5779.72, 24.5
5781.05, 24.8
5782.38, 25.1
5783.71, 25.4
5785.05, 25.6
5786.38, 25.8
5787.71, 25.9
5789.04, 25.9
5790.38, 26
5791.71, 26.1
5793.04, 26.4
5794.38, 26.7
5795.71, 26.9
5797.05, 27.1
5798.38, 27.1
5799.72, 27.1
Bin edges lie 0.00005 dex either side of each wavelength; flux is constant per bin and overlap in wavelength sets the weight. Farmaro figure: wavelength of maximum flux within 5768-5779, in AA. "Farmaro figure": 5769.08 AA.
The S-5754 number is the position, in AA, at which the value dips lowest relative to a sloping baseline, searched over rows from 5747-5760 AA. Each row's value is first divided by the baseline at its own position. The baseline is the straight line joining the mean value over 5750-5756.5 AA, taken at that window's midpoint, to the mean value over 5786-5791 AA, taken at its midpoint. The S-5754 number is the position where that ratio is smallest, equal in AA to 5747.87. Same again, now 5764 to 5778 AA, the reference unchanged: 5777.06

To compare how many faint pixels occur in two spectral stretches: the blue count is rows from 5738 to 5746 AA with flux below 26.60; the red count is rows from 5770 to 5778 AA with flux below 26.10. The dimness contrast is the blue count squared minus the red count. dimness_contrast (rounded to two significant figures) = 30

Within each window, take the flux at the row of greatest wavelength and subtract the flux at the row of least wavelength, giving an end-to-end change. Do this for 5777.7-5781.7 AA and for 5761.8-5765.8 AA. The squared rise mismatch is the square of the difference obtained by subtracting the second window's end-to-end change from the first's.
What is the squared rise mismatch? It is 1.00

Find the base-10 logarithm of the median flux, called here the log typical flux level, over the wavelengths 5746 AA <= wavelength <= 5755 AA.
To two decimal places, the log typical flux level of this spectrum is 1.41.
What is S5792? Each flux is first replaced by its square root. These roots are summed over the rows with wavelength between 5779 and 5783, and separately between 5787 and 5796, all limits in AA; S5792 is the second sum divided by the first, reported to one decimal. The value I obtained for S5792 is 2.4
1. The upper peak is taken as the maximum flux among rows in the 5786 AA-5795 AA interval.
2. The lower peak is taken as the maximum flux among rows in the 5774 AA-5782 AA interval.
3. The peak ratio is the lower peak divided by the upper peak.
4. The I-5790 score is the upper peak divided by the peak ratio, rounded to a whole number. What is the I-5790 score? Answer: 29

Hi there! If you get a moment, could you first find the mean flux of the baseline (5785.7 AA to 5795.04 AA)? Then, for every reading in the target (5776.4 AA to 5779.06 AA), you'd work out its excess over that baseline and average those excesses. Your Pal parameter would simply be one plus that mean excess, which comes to -0.8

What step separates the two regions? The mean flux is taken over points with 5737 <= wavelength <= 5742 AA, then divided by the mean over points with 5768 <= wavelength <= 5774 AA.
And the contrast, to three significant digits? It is 1.03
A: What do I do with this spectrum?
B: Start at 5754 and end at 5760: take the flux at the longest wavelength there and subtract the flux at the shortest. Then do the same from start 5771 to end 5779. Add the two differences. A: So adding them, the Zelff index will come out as 0.60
